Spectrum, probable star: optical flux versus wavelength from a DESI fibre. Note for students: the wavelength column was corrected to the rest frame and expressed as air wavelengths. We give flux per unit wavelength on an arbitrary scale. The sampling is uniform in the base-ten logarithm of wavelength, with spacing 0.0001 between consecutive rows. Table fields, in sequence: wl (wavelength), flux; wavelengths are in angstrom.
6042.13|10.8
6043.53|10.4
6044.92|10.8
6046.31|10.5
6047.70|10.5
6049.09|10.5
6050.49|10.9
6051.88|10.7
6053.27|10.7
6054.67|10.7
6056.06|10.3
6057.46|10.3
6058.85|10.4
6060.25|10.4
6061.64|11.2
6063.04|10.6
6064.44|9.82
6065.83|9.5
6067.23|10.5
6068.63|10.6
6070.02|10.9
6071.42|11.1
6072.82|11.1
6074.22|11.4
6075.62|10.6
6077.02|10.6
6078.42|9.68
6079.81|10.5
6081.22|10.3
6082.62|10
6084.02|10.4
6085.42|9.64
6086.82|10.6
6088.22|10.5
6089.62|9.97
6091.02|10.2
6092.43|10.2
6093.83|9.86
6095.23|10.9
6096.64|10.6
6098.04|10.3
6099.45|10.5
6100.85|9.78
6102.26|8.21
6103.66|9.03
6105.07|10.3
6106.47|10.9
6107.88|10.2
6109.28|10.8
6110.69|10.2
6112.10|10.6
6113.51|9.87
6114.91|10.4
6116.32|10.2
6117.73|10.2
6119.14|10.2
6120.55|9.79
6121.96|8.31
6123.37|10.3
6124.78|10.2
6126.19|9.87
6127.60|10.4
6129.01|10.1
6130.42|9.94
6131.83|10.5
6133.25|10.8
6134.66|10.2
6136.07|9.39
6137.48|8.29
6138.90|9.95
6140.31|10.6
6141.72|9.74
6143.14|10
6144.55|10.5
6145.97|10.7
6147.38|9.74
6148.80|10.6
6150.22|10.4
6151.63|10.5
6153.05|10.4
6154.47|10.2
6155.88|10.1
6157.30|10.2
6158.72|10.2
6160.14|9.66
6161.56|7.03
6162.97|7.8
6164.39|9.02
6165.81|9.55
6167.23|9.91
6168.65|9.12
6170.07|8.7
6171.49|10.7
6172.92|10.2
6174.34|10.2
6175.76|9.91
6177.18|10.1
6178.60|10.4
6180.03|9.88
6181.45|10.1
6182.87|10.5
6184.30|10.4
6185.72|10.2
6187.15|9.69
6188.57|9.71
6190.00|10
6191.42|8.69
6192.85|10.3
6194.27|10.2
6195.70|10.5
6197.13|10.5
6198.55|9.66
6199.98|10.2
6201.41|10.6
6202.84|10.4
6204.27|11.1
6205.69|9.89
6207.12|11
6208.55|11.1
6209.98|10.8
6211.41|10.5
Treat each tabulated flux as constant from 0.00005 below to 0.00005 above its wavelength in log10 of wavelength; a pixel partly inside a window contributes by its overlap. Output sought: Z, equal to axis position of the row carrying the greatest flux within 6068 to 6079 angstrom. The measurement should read 6074.22 angstrom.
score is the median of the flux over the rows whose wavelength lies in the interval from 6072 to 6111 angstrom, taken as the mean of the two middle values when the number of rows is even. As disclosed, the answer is 10.3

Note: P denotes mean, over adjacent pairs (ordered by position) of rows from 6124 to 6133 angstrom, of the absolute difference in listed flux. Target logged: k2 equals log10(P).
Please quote -0.42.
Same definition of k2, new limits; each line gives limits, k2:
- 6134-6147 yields -0.12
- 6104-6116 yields -0.23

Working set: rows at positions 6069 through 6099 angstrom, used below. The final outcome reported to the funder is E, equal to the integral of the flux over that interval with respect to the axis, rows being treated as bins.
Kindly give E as 313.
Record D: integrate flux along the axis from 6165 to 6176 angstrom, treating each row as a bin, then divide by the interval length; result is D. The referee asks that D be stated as 9.8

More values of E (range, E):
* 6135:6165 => 293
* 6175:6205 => 304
